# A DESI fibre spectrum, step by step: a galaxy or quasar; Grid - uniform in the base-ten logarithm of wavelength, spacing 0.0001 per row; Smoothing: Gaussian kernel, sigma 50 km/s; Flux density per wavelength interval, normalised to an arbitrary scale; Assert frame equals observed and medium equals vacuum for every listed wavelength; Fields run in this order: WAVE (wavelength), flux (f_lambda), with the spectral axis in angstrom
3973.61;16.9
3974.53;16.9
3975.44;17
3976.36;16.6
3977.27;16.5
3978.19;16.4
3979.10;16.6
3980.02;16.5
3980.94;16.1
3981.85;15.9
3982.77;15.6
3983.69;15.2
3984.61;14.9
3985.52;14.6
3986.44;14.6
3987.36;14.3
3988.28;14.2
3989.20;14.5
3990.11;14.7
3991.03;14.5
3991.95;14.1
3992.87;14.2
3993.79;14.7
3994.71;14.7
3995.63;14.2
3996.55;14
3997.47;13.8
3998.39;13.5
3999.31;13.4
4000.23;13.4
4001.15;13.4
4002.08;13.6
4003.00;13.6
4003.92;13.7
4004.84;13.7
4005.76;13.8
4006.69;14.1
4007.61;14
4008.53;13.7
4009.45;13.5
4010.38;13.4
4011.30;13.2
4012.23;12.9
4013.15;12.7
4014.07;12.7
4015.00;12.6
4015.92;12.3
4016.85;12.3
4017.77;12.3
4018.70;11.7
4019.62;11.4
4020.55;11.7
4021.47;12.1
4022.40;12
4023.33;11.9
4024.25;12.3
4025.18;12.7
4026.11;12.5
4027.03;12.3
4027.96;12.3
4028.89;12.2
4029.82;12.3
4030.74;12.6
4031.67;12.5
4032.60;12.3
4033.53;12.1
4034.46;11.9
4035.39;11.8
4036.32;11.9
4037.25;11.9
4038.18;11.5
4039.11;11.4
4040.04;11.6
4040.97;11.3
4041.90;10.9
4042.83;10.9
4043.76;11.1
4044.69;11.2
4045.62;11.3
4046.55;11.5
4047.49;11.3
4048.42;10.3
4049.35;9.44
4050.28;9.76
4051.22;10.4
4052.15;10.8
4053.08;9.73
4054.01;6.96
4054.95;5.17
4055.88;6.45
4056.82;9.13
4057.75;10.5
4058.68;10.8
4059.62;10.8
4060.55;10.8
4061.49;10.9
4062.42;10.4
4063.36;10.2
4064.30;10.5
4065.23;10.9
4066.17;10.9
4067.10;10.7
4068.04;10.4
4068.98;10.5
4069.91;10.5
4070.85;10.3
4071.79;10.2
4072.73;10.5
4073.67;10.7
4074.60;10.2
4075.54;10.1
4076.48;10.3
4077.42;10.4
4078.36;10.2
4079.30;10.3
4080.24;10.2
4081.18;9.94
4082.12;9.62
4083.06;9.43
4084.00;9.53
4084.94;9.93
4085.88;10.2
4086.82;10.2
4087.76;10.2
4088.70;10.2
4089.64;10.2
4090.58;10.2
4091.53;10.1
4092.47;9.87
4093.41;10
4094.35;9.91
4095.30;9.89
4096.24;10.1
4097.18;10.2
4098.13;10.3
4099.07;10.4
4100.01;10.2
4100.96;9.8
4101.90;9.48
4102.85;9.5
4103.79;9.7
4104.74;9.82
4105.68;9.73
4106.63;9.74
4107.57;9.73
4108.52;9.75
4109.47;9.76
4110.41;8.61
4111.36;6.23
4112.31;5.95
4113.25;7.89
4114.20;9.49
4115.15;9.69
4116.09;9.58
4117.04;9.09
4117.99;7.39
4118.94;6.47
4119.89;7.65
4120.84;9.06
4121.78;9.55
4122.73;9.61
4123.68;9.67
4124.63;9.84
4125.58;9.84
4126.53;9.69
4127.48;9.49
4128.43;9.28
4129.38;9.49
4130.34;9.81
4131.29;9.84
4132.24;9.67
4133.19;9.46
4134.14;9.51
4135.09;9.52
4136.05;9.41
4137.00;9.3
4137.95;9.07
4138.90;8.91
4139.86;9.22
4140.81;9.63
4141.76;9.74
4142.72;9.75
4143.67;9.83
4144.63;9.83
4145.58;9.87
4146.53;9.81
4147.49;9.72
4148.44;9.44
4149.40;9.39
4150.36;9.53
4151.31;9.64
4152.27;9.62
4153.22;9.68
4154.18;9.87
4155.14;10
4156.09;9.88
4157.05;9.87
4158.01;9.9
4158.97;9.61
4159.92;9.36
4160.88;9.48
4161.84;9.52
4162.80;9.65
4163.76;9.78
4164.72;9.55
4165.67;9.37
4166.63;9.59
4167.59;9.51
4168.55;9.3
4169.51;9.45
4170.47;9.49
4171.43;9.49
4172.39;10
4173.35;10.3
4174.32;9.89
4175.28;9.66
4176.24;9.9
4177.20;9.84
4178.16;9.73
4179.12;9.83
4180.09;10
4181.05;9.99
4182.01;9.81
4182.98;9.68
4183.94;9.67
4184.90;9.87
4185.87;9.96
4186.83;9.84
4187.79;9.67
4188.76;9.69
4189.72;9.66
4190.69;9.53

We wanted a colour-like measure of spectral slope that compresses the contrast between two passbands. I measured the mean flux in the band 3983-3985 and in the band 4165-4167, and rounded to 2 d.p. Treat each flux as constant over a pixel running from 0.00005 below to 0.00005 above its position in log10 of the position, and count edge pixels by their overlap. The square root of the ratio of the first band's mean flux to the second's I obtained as 1.26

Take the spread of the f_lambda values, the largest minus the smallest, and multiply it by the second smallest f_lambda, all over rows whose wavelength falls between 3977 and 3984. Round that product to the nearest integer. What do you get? 22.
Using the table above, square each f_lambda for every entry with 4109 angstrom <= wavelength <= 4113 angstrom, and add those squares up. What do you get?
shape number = 244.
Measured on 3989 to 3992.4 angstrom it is 835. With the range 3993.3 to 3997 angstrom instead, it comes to 830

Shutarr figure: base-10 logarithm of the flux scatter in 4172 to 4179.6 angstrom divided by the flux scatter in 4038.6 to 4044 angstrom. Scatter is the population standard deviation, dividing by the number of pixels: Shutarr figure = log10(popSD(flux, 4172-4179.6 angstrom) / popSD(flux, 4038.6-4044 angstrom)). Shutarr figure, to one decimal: -0.2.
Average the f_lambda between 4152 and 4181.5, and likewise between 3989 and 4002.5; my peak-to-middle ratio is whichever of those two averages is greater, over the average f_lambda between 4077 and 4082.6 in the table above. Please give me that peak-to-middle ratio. 1.39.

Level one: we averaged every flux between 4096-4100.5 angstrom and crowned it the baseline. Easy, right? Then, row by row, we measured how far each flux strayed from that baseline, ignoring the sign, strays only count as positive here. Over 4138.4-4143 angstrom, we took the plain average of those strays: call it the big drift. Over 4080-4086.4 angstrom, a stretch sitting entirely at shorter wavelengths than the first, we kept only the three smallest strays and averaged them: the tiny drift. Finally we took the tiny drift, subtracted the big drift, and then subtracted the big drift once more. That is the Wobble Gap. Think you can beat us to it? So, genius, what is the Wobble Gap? -1.5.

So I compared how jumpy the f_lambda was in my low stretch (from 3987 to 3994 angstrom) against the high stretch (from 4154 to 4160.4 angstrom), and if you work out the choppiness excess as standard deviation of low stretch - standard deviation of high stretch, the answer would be 0.01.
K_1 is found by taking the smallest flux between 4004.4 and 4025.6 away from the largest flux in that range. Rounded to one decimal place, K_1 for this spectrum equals 2.7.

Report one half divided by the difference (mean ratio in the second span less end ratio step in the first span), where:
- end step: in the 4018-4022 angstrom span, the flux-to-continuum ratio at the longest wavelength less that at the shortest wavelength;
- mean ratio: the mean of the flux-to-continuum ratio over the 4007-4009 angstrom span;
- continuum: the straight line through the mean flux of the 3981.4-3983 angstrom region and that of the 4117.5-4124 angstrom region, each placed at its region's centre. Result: 0.54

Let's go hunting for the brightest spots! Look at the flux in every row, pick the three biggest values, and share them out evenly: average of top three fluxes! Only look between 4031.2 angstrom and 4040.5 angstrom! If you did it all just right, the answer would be 12.3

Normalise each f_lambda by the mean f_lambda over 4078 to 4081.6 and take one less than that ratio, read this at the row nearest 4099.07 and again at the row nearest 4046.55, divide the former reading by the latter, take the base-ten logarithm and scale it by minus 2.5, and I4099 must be 1.9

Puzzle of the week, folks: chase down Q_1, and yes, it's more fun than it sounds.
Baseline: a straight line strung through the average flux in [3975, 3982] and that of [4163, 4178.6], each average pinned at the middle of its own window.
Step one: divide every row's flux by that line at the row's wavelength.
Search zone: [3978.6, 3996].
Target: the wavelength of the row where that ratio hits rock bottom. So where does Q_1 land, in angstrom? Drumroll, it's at 3988.28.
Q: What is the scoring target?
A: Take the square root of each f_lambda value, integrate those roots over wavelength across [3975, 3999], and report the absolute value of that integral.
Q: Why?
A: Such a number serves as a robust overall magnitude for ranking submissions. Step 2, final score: 93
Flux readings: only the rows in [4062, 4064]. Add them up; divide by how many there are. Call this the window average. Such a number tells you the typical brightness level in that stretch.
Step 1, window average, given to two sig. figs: 10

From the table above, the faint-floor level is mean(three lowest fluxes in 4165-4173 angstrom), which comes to 9.4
